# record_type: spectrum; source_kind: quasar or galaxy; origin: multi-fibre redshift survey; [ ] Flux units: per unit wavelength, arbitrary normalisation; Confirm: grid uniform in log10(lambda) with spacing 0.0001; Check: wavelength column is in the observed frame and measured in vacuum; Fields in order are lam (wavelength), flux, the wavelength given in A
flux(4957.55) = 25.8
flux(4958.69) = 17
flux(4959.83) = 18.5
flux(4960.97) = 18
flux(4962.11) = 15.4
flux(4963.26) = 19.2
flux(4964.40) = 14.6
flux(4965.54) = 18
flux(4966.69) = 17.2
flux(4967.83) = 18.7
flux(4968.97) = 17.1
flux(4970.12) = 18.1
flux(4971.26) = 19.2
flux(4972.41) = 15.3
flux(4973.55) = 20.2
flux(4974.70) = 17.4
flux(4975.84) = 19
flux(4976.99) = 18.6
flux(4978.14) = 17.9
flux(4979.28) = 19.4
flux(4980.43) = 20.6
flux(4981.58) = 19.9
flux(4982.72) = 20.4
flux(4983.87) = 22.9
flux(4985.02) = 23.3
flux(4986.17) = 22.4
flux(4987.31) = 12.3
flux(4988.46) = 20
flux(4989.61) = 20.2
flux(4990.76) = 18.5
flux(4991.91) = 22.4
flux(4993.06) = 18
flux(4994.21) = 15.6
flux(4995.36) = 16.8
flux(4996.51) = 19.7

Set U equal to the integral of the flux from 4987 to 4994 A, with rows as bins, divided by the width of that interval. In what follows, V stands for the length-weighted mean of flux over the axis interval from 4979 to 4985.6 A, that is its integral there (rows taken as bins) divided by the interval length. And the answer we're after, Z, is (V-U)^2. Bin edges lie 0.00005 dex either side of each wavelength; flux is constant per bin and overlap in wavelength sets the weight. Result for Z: 6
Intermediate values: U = 18.6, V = 21.1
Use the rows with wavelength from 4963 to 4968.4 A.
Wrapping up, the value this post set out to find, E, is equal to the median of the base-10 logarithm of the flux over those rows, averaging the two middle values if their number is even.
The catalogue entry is 1.26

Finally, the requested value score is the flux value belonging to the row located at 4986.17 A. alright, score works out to 22.4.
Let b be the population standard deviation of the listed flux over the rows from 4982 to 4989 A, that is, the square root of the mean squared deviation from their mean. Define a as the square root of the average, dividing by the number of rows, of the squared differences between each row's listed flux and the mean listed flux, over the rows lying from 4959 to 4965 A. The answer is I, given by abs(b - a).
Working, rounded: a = 1.8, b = 3.7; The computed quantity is 1.94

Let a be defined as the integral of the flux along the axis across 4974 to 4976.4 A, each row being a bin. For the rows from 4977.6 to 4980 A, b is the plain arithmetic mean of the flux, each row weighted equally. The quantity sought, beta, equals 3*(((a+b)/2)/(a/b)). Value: 40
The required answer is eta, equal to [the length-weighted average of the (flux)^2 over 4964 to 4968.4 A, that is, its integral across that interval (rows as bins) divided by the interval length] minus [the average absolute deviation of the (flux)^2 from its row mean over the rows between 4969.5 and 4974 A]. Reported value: 245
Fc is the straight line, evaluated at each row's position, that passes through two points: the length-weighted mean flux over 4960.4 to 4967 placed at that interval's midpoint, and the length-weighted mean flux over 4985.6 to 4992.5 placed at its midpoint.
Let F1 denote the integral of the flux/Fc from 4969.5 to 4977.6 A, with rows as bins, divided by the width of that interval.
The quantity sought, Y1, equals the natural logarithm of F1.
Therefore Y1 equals 0.0168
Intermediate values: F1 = 1.02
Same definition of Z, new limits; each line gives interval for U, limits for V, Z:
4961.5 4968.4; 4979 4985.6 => 16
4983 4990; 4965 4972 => 5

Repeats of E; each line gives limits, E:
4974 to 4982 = 1.28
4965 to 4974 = 1.26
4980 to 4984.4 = 1.31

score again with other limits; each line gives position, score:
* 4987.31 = 12.3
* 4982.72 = 20.4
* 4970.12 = 18.1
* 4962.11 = 15.4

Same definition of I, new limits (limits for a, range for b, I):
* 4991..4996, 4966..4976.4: 1.20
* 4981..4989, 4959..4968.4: 1.94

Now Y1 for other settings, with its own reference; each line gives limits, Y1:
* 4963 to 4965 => -0.0270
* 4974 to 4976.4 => 0.0128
